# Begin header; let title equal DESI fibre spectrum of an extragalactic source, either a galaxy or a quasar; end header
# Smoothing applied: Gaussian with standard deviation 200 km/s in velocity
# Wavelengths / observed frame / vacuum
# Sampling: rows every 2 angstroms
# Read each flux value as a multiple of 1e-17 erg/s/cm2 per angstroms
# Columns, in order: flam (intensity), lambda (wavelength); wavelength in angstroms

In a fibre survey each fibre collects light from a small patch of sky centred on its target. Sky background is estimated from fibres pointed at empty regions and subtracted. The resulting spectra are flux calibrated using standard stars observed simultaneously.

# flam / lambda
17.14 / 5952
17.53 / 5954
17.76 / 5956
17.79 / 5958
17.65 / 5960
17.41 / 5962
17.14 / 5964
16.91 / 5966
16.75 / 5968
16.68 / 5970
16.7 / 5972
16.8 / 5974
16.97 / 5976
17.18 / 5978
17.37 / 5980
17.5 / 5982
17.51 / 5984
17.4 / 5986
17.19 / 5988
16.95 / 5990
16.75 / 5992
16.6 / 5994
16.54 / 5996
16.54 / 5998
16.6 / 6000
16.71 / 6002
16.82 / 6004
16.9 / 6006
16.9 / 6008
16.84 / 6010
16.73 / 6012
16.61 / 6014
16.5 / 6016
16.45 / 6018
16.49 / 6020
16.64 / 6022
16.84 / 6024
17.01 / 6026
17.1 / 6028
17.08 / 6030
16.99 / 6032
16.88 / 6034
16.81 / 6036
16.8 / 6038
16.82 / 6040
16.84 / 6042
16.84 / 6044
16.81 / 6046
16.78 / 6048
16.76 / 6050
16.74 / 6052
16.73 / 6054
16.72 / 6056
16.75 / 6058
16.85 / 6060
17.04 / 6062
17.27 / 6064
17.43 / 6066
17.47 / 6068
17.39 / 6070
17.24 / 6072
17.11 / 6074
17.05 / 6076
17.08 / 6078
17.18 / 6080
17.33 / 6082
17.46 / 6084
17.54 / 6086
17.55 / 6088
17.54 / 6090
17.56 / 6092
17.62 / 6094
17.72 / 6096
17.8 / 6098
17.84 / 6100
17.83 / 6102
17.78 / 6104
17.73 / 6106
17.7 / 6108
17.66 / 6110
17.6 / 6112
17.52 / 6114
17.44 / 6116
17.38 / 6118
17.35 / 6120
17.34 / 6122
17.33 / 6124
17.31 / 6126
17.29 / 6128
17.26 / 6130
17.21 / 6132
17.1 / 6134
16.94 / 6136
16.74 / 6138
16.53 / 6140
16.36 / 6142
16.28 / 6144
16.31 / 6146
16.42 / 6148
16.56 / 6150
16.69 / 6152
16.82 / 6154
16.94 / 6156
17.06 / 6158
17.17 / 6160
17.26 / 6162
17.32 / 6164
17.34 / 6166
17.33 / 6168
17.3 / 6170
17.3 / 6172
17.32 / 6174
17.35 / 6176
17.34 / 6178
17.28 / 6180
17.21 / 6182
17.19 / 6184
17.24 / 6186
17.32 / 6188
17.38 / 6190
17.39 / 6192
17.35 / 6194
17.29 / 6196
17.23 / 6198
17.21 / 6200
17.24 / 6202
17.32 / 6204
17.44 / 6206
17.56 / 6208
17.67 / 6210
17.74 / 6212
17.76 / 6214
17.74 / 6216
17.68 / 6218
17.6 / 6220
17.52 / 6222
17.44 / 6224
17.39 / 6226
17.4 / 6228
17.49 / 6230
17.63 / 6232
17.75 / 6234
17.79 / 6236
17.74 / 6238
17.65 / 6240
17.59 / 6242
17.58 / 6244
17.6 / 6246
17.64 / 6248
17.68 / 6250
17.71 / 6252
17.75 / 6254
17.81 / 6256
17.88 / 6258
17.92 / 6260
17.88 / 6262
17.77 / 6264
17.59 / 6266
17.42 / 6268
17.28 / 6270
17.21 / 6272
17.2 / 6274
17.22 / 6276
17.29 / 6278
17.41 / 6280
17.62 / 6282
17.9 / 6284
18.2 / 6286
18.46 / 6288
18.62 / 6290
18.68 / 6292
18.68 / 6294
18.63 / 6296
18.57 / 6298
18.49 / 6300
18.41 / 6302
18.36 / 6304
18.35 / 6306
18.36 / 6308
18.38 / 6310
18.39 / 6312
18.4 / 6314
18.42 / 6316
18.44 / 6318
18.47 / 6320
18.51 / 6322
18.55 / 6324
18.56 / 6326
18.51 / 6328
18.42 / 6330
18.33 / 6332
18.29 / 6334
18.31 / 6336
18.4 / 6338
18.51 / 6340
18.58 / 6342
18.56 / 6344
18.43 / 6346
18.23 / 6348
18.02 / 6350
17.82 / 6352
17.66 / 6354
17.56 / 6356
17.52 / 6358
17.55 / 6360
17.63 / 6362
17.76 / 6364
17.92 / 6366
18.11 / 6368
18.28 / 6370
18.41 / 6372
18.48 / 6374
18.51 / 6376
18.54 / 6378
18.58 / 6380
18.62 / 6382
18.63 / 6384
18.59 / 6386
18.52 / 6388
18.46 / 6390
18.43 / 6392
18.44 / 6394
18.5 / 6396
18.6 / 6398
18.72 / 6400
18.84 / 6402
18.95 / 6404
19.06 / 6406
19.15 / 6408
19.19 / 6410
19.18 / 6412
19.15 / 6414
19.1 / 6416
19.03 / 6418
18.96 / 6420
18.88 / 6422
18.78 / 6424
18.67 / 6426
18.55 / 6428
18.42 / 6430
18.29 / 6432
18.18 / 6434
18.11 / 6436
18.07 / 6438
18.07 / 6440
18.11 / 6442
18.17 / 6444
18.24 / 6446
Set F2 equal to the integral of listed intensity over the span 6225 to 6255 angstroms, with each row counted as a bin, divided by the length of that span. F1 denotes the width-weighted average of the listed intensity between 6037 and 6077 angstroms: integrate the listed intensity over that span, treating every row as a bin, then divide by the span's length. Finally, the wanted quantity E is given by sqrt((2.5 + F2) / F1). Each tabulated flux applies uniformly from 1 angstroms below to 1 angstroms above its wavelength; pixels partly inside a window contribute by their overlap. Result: 1.09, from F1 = 17.0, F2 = 17.6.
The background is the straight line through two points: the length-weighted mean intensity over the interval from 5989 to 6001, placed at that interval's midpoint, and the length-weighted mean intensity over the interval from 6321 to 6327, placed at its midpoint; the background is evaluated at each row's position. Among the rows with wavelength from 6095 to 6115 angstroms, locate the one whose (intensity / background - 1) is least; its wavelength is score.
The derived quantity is 6114 angstroms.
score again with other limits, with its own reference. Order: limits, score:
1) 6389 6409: 6394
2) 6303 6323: 6308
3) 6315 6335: 6334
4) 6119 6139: 6138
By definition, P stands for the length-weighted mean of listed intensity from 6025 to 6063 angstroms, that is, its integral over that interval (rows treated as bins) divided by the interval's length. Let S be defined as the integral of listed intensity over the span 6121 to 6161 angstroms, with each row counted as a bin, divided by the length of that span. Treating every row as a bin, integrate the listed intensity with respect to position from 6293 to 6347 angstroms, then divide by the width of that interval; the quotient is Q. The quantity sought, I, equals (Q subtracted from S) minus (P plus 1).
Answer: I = -19.4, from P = 16.9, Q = 18.5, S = 16.9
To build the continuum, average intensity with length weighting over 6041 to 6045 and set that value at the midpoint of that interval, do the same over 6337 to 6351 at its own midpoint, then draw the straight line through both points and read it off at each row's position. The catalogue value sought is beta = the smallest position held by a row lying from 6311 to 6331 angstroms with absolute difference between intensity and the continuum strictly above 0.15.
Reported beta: 6312 angstroms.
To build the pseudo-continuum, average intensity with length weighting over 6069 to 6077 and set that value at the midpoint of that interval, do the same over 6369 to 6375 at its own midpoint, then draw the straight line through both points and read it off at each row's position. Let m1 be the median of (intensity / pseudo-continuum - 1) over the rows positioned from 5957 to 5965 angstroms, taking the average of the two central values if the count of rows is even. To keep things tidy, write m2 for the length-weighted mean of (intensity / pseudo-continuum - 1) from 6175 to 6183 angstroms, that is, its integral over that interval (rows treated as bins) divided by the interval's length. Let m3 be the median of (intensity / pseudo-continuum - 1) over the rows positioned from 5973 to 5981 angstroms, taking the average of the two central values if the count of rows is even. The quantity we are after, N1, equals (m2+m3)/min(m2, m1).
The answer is 0.2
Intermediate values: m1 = 0.047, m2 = -0.02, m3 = 0.015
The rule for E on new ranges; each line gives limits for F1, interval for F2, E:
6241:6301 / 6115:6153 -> 1.04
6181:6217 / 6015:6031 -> 1.05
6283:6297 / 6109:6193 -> 1.03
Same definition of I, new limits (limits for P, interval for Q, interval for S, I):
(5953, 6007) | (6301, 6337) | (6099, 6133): -19.0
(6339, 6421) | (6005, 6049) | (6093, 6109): -18.5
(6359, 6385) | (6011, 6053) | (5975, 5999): -19.0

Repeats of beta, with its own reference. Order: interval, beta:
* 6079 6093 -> 6082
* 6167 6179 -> 6168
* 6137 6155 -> 6138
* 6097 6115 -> 6098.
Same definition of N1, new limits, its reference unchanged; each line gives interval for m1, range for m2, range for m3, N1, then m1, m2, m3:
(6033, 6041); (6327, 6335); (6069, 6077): -0.5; -0.014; 0.01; -0.001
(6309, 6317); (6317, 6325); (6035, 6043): 0.2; 0.013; 0.02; -0.014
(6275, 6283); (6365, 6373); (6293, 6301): -0.5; -0.037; -0.01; 0.028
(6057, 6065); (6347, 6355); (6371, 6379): 0.8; -0.012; -0.02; 0.005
